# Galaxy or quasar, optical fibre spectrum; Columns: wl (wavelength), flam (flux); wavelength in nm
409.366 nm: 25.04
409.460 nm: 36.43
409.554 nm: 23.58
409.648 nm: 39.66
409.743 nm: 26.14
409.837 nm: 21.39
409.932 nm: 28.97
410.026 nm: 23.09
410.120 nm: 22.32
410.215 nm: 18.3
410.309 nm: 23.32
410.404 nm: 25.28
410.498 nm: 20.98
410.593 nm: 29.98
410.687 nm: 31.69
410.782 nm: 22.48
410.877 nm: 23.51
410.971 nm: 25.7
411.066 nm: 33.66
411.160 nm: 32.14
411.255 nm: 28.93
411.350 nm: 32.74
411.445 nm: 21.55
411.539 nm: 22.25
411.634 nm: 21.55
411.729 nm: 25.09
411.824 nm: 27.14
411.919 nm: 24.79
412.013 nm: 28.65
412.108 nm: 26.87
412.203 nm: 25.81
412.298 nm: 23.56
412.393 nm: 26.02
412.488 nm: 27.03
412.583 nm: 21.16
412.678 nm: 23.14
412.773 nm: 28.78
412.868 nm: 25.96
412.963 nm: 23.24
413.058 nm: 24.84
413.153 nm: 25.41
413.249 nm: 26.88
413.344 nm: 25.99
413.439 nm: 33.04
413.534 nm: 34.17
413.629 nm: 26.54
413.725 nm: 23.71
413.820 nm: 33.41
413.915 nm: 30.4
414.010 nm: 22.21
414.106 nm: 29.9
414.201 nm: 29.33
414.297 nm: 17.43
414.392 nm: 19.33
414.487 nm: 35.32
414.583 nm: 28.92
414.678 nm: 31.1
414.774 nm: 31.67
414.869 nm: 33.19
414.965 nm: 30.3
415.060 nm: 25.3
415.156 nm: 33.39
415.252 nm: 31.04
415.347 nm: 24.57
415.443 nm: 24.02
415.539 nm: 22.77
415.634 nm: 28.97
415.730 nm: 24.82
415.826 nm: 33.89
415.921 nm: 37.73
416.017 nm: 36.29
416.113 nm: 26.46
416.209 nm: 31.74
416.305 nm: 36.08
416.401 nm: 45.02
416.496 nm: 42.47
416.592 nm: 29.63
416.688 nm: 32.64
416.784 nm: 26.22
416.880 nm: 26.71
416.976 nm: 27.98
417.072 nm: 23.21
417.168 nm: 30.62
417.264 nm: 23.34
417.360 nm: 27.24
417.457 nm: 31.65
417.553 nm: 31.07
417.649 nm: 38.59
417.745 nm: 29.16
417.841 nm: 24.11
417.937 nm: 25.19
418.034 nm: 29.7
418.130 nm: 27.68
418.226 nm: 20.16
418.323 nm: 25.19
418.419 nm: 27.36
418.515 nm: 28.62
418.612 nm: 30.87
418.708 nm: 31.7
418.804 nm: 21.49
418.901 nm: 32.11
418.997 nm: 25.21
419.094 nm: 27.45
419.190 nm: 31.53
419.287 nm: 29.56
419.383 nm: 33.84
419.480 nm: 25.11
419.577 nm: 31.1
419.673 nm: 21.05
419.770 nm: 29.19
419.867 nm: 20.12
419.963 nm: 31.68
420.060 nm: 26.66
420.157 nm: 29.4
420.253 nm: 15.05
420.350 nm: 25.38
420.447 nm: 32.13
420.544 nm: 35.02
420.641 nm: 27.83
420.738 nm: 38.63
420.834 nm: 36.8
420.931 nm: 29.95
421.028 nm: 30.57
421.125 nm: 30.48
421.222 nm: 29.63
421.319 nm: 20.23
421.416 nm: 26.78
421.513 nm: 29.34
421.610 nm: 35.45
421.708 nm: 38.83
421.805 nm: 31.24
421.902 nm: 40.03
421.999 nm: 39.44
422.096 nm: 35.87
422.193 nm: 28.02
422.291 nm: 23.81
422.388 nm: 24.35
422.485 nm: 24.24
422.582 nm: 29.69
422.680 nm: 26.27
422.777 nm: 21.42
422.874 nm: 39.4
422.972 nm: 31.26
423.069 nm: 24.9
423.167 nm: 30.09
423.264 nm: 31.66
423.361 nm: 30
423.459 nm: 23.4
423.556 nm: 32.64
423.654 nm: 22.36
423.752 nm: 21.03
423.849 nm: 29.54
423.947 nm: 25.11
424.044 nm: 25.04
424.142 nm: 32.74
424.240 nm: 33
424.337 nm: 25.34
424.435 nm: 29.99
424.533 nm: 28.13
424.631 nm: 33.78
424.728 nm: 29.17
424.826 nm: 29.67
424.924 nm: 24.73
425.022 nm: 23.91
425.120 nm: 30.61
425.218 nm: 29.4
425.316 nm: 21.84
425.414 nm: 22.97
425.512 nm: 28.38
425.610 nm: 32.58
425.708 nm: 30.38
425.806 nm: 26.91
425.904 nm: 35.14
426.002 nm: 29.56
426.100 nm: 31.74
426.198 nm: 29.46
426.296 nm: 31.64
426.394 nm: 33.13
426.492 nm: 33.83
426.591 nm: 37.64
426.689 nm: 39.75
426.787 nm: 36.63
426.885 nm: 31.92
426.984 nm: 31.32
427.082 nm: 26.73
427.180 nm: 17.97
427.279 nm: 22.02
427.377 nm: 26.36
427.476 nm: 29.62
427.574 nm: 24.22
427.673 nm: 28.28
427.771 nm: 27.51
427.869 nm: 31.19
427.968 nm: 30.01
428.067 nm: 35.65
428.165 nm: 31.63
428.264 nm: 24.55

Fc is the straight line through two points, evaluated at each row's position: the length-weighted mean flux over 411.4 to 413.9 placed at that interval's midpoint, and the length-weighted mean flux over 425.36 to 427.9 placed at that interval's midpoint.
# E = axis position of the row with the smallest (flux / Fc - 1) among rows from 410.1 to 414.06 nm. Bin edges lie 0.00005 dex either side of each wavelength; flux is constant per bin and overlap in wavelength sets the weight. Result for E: 410.215 nm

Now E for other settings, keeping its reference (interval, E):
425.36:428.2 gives 427.180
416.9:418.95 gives 418.226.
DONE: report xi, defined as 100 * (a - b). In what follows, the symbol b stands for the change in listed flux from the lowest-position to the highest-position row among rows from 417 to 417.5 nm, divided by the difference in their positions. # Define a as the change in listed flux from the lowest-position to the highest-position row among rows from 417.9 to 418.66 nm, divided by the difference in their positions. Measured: -1351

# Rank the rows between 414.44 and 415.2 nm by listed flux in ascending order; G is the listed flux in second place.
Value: 28.92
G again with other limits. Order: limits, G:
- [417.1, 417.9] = 24.11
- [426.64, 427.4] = 22.02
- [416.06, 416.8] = 26.46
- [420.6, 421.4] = 27.83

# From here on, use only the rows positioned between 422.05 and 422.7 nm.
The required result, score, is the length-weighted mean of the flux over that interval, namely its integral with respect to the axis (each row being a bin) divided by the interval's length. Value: 27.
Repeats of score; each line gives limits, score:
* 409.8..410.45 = 23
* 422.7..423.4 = 30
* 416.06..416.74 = 35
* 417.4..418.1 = 30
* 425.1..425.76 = 28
